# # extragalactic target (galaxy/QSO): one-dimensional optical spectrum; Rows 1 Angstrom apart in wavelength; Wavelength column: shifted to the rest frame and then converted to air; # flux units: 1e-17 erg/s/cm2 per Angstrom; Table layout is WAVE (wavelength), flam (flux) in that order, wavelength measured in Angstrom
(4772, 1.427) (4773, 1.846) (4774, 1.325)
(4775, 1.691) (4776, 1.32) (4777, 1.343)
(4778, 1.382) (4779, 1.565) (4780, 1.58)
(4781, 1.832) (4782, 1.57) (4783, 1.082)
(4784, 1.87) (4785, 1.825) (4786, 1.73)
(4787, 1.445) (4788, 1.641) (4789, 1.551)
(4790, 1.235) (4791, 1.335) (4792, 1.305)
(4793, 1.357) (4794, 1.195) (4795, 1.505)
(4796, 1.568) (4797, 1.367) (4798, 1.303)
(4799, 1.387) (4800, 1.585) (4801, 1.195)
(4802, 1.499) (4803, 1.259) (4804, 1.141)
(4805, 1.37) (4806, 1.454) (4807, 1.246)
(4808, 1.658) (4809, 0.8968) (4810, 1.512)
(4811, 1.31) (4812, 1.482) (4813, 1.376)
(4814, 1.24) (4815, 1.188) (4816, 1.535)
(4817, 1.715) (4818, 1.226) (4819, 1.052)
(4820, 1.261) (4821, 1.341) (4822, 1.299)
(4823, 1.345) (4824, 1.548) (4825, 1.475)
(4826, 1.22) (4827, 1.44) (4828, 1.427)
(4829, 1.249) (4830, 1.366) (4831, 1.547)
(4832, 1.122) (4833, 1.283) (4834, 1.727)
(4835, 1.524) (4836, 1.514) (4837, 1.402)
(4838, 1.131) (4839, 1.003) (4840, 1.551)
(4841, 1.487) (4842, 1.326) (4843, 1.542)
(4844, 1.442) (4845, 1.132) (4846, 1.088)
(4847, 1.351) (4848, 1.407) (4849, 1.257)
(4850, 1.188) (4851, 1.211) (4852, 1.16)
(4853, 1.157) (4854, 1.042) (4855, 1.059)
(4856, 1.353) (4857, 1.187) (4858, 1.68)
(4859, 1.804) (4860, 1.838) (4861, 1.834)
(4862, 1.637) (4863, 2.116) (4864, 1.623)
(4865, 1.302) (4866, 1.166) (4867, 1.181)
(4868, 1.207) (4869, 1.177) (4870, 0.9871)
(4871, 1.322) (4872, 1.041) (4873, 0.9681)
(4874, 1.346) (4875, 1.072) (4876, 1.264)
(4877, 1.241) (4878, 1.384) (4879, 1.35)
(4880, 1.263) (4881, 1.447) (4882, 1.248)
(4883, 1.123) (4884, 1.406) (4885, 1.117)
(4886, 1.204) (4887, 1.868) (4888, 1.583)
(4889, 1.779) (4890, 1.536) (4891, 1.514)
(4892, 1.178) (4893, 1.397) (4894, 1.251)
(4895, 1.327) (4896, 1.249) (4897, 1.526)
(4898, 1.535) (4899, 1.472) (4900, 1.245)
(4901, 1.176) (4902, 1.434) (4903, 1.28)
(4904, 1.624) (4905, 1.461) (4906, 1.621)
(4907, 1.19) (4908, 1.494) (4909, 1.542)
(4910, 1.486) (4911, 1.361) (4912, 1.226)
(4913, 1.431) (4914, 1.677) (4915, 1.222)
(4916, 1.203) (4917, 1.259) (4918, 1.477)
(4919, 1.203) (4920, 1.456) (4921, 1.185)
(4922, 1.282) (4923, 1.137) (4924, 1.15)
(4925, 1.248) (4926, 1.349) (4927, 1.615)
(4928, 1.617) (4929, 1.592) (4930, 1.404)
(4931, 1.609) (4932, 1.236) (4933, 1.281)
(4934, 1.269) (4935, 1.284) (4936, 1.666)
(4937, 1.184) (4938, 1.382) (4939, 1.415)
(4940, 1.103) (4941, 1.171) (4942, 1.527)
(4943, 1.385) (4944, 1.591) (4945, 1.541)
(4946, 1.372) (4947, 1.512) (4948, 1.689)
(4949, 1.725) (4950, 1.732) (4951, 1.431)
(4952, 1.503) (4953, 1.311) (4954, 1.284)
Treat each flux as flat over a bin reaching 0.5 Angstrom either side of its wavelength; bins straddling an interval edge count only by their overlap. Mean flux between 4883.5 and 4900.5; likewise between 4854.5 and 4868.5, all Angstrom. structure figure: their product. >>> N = 2.13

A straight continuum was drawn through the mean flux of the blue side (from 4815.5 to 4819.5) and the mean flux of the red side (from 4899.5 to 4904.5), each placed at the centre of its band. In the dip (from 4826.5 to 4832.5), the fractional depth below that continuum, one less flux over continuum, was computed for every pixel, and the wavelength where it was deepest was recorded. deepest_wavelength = 4832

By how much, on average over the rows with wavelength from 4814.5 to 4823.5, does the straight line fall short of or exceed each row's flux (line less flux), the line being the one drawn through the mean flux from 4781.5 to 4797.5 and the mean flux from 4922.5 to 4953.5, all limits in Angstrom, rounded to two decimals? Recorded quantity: 0.13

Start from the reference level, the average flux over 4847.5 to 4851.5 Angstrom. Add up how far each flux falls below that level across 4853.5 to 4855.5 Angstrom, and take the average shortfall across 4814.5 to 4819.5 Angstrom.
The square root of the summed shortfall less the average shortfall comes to 0.71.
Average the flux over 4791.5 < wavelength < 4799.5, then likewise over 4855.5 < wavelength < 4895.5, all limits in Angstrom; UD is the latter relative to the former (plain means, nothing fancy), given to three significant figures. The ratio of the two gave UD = 1.01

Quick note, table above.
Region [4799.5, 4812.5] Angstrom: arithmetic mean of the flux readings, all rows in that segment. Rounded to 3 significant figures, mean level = 1.35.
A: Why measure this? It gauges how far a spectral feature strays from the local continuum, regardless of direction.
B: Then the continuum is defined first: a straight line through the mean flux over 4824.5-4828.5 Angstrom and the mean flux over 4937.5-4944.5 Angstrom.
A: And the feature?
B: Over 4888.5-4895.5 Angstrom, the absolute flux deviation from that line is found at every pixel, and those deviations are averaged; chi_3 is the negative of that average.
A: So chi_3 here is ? -0.156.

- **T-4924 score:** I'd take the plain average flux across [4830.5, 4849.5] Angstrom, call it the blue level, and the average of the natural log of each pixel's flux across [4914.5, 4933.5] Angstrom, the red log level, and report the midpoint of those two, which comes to 0.82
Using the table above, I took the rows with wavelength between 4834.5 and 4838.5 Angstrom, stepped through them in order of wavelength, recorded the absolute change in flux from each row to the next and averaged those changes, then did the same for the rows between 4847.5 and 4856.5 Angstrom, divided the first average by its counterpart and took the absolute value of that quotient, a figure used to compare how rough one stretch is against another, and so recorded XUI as 1.5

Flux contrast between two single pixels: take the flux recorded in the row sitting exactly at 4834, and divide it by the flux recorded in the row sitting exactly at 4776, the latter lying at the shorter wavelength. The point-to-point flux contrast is 1.31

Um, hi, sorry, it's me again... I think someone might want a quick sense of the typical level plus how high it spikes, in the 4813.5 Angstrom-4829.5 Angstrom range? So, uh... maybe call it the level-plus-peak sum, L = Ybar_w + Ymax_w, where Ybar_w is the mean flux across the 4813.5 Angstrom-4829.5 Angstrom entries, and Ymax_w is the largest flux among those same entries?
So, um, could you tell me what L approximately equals 3.1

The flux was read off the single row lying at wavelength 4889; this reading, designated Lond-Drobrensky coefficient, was 1.779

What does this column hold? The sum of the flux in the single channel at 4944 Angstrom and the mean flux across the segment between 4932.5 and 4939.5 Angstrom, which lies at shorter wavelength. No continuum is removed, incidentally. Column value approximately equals 2.95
